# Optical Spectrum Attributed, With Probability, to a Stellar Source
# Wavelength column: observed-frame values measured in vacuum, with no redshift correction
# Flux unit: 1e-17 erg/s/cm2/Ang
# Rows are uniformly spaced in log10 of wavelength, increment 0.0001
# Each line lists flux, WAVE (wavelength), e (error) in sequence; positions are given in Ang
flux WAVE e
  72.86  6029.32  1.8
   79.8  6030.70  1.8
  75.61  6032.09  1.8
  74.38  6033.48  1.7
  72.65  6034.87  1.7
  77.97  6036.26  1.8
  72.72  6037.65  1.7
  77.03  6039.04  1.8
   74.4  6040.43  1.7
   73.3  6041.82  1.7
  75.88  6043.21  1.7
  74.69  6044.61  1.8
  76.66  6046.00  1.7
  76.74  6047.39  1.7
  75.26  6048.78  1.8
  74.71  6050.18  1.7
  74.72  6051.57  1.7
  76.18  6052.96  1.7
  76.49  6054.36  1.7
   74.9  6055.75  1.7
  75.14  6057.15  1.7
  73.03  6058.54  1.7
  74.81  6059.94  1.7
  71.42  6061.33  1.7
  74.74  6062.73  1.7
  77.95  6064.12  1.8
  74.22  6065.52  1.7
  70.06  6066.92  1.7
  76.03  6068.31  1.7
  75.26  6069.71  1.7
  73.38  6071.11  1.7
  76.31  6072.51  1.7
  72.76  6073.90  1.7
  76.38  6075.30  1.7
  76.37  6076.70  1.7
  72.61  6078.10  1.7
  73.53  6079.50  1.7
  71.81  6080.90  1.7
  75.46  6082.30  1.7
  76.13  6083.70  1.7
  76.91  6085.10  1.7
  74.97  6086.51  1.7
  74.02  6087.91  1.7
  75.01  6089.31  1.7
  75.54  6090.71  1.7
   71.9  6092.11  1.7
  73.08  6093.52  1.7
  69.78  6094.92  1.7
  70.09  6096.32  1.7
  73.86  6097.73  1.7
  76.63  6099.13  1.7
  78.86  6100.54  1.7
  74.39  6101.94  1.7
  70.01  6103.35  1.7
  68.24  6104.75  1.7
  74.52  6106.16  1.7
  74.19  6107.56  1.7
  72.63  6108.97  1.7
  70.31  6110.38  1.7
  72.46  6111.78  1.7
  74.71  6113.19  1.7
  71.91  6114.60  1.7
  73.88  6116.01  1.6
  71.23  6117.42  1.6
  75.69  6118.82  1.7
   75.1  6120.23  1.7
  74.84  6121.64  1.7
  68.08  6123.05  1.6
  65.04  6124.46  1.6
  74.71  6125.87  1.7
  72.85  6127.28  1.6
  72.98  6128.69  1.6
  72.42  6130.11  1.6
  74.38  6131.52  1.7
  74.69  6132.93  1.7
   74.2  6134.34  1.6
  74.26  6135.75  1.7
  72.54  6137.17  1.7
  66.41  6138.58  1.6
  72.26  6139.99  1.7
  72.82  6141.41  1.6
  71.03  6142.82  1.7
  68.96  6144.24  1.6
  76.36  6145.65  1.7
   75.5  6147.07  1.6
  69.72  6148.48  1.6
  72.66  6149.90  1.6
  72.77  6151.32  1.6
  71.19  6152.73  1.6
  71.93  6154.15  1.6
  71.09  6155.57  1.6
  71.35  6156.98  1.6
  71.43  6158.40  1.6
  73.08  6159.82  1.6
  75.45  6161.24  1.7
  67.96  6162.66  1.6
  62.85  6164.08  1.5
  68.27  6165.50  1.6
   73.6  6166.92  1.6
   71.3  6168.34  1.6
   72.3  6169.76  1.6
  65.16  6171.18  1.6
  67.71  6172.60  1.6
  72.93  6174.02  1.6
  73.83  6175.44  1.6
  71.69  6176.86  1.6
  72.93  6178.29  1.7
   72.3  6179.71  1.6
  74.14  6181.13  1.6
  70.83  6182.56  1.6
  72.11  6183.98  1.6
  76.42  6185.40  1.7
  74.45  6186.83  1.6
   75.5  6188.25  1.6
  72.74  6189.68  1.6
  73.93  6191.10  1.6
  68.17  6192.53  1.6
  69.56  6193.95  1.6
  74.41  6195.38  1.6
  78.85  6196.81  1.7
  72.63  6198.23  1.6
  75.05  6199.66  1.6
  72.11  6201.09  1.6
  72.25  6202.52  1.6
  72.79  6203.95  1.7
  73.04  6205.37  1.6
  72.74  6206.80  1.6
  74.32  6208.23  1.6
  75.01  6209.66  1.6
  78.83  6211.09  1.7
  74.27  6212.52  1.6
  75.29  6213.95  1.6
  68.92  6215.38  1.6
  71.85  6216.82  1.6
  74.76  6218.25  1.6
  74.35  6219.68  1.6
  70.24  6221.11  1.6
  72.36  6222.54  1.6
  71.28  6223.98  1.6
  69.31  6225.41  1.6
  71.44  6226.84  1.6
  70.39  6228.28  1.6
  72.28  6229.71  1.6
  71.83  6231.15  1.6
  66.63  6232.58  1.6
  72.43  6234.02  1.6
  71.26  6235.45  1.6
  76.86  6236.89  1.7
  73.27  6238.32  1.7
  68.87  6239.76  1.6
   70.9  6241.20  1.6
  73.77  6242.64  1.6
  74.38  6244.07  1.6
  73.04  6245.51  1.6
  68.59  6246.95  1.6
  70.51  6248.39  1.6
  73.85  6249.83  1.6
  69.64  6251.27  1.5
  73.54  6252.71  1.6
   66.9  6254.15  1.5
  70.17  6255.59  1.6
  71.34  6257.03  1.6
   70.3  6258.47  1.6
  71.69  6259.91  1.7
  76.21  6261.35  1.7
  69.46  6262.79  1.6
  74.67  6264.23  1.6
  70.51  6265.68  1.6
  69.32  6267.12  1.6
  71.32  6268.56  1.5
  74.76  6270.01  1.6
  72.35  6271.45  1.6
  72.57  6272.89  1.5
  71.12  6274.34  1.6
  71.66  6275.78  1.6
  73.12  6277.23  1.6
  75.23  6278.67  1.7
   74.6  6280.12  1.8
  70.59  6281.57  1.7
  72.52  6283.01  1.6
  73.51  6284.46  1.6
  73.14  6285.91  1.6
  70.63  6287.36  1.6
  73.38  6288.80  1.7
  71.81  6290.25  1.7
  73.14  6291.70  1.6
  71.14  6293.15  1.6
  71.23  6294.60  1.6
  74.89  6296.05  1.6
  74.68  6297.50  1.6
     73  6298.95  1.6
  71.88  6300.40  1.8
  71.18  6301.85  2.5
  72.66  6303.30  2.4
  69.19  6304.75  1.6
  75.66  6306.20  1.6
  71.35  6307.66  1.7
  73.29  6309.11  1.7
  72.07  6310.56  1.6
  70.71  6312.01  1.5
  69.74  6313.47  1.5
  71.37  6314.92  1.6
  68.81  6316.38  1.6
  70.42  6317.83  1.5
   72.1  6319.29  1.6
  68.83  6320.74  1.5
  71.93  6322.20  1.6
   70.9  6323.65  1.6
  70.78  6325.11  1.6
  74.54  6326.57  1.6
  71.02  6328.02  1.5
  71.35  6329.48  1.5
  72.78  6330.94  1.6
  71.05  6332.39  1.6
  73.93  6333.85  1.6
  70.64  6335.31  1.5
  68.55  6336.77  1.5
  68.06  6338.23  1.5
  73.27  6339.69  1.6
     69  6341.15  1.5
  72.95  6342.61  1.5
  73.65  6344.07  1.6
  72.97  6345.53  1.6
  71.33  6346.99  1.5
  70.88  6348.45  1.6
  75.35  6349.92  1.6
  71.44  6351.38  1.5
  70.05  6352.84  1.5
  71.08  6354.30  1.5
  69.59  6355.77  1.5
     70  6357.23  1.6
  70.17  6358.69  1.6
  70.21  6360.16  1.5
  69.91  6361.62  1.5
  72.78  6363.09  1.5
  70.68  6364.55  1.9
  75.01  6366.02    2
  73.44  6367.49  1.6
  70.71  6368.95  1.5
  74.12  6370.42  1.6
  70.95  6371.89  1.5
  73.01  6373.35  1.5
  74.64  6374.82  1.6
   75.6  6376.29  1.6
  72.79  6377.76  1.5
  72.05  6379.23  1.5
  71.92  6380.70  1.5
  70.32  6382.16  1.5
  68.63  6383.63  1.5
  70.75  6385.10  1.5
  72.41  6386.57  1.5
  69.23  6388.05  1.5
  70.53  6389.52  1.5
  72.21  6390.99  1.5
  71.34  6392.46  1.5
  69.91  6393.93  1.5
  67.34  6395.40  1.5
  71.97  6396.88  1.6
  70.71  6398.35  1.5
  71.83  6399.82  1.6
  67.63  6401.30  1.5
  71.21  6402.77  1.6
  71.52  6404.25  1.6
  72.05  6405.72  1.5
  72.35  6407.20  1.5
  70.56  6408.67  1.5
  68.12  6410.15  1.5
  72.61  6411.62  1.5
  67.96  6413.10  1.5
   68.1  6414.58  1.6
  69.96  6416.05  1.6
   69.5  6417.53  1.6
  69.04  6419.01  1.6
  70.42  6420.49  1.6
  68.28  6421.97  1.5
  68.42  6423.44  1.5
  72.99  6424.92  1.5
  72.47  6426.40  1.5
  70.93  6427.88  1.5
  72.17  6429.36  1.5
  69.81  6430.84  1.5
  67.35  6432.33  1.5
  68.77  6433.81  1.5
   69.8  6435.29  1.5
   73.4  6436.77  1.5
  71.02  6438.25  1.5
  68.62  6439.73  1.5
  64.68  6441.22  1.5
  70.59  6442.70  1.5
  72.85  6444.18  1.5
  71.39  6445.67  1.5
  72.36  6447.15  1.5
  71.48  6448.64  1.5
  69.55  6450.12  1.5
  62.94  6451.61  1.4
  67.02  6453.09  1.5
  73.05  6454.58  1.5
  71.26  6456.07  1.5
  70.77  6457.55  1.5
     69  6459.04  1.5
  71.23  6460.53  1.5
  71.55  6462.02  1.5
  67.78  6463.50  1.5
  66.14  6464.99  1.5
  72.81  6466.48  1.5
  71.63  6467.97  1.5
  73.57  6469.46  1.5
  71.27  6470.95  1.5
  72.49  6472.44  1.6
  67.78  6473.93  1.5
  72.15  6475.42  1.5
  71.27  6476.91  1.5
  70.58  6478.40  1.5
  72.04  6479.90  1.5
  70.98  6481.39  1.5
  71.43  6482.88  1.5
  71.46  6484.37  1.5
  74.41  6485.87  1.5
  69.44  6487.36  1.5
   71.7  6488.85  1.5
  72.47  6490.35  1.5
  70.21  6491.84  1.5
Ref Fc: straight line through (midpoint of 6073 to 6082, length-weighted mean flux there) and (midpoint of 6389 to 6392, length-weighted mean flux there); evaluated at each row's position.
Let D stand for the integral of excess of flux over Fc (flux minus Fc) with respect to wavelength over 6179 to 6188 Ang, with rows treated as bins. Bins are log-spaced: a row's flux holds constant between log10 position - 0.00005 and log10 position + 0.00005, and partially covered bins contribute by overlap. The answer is 2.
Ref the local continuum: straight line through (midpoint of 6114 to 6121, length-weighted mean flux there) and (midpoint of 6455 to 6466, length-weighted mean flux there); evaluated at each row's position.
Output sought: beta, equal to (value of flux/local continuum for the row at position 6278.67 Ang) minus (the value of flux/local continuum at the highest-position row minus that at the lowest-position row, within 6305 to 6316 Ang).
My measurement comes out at 1.11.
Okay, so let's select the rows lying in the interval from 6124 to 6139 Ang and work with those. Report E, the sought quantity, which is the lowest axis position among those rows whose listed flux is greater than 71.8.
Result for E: 6125.87 Ang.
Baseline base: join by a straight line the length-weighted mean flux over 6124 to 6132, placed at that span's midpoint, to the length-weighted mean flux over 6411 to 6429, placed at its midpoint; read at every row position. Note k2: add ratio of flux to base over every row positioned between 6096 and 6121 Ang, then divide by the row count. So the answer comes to 1.01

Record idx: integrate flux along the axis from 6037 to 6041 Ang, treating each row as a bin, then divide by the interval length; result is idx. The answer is 74.8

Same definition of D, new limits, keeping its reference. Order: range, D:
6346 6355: -1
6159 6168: -28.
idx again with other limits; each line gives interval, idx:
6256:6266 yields 72.0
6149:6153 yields 72.2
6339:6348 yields 72.2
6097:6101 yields 76.1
